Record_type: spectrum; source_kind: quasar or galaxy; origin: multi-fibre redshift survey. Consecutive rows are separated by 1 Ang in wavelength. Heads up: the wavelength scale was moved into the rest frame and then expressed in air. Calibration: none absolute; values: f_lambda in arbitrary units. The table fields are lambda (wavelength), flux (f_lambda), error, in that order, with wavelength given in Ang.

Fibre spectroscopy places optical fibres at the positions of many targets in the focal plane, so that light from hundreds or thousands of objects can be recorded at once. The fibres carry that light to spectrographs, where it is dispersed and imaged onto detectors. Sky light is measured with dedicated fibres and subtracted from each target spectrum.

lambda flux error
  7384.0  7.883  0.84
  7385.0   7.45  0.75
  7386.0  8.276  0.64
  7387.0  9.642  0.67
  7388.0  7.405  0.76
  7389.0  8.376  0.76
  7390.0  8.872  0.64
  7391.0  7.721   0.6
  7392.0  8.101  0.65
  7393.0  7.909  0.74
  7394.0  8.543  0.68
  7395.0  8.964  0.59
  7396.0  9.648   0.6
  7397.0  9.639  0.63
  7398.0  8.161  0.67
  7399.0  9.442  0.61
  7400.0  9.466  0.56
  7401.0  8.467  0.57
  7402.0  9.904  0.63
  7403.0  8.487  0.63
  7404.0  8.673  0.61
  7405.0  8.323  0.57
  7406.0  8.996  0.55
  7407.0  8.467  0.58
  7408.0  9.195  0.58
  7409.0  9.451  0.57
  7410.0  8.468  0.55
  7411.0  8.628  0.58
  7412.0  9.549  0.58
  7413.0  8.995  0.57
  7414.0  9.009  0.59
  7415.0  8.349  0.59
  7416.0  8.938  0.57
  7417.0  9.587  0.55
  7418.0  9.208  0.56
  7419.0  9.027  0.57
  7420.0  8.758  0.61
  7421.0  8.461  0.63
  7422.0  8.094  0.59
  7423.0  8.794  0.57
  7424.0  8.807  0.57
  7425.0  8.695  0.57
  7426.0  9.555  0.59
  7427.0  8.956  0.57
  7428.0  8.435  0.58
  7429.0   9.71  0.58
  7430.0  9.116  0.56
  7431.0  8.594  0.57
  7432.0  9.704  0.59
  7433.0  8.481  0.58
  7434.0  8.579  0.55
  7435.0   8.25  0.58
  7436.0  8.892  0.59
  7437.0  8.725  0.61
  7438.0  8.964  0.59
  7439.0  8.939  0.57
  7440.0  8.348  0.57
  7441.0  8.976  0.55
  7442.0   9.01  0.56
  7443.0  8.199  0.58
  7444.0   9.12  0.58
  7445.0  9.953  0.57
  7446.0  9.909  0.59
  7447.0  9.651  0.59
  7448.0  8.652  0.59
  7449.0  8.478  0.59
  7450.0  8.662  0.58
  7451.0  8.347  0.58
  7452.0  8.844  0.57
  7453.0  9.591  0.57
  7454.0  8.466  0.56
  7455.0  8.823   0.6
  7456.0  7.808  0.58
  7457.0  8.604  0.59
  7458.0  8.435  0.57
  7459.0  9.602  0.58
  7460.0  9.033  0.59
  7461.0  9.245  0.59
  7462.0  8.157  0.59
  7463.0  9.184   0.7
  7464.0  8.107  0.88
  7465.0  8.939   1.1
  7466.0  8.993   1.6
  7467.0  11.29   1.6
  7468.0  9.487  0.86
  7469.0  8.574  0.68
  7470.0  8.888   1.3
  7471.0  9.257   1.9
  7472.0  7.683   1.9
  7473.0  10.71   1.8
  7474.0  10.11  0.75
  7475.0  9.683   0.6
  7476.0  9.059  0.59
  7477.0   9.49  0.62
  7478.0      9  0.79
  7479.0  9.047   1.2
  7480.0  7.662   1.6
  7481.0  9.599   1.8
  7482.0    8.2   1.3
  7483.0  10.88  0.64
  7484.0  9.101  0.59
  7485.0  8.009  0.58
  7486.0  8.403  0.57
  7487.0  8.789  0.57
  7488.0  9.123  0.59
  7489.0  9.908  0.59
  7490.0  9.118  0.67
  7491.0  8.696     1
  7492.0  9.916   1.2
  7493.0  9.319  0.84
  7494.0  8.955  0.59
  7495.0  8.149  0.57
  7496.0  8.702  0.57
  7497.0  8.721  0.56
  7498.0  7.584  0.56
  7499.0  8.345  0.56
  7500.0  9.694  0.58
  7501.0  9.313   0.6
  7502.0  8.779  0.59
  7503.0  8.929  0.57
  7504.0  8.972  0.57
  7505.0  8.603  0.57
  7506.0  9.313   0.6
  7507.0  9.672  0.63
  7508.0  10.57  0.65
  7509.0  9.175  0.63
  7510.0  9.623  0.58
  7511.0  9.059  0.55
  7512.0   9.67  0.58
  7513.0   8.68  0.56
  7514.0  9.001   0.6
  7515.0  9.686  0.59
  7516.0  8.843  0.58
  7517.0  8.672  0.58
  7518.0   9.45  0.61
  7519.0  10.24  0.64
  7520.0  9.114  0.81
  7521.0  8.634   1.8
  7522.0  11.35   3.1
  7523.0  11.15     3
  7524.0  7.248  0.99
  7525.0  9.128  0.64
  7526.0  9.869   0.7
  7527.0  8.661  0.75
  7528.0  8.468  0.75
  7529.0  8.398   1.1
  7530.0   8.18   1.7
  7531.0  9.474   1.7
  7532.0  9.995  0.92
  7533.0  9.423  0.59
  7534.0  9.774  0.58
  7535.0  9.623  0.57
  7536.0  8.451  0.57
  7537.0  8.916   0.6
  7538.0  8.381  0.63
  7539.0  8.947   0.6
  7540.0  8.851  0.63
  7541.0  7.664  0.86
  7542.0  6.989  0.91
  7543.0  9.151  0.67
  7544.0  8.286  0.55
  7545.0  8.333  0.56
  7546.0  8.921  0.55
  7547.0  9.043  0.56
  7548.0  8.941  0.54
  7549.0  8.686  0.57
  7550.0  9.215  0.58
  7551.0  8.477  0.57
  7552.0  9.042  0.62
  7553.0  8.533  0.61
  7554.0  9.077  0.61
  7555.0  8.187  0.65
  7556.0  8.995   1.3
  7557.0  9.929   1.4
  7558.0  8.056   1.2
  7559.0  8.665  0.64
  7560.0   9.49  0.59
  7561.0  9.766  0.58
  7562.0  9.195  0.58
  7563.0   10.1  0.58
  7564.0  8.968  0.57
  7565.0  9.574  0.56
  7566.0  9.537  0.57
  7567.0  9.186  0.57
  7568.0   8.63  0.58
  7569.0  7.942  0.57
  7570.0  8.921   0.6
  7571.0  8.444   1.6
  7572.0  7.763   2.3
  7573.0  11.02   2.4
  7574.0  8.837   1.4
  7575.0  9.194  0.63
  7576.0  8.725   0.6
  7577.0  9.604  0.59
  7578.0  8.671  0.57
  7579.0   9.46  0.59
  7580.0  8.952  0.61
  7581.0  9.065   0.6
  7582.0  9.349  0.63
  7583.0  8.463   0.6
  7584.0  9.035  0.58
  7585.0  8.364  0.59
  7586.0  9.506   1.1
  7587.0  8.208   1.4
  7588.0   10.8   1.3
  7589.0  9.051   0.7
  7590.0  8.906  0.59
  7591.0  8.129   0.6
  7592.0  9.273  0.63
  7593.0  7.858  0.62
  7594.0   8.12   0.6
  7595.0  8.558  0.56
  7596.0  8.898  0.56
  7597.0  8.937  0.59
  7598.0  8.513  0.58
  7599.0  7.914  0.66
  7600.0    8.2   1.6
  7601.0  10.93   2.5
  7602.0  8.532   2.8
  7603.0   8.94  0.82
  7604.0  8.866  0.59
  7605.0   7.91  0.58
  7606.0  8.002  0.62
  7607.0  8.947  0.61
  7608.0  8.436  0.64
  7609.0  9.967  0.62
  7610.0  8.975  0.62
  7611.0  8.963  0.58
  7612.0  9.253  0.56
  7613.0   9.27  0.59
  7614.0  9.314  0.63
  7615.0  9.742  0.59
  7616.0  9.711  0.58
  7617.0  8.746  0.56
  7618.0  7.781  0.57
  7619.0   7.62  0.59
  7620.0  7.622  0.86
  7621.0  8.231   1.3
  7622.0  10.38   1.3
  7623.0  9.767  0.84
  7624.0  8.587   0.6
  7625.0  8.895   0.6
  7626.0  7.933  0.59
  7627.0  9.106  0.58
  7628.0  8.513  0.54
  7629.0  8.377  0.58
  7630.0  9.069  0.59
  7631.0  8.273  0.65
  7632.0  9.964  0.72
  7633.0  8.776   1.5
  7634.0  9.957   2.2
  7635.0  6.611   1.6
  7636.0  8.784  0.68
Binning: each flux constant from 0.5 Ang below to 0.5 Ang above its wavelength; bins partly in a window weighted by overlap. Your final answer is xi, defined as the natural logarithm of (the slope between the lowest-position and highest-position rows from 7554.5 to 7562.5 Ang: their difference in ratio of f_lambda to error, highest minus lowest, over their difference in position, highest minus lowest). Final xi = -0.8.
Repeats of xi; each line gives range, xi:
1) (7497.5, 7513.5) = -2.0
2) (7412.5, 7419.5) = -4.7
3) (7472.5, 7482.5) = -3.2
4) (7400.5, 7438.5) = -4.7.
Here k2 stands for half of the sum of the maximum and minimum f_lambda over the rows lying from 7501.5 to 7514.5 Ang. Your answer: 9.59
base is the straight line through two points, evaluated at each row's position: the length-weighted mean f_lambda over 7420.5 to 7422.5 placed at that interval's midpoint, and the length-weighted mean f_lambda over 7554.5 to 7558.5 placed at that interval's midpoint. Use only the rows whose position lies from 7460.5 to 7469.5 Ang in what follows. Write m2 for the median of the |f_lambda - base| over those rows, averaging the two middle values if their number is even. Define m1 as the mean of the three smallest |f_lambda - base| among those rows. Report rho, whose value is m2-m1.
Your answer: 0.31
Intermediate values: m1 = 0.24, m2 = 0.55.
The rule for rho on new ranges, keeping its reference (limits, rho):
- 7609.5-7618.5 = 0.17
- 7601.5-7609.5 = 0.43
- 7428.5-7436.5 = 0.26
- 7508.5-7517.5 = 0.34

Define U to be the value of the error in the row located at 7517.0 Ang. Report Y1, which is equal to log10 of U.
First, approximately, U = 0.580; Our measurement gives -0.237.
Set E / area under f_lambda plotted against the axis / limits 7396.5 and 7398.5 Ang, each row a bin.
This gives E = 17.8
